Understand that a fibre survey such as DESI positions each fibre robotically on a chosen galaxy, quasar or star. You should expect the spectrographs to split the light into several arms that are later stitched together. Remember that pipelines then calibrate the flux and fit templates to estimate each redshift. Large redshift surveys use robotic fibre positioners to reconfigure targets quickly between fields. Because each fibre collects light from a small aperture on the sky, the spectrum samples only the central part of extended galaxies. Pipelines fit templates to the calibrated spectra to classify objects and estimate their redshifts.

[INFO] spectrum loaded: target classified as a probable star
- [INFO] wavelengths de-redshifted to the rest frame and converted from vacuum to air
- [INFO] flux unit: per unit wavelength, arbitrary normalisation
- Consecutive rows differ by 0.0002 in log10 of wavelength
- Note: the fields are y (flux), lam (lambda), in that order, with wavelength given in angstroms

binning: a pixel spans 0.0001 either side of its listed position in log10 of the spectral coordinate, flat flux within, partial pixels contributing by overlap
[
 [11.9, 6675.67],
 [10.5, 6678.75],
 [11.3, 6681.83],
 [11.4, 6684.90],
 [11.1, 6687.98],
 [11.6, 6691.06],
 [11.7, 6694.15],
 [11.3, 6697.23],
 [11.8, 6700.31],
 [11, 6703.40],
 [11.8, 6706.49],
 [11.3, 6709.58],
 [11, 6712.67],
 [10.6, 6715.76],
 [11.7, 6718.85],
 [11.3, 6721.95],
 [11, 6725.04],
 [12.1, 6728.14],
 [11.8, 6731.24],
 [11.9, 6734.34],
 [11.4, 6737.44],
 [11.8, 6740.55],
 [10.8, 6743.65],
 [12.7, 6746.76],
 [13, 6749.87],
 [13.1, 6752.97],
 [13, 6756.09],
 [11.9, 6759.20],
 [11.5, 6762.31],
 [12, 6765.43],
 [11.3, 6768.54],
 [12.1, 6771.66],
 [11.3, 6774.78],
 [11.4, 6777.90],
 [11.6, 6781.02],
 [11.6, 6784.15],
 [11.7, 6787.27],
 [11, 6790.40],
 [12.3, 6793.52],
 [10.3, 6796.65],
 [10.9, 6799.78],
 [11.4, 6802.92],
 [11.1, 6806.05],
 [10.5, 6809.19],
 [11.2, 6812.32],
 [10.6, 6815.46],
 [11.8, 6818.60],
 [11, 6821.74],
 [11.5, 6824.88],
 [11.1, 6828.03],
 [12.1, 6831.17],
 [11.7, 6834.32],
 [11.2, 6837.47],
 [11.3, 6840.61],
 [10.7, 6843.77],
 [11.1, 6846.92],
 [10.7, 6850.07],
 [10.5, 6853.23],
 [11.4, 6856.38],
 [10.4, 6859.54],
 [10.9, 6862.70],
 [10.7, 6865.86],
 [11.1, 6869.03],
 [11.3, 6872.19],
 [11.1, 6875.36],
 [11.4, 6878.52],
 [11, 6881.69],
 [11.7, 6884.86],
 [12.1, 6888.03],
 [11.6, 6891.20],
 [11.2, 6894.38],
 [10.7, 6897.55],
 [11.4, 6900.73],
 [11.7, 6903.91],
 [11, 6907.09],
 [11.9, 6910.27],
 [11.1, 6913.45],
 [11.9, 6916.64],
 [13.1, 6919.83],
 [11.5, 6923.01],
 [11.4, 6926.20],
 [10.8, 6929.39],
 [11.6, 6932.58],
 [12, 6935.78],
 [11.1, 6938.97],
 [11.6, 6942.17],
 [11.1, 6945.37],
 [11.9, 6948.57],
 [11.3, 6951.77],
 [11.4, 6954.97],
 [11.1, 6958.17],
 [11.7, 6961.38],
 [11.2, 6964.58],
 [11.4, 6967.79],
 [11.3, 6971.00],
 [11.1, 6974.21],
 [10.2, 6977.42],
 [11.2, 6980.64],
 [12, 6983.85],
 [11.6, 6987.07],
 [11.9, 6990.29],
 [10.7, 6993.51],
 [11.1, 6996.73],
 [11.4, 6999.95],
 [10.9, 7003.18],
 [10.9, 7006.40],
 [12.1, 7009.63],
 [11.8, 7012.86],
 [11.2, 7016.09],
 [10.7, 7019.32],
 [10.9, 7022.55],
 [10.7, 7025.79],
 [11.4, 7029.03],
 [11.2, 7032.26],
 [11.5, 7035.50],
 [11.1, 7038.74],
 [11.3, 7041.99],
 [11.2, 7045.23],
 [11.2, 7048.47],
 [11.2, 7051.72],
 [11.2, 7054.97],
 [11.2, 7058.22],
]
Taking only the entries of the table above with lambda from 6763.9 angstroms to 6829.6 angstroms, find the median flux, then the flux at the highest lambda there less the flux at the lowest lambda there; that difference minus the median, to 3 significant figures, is -12.2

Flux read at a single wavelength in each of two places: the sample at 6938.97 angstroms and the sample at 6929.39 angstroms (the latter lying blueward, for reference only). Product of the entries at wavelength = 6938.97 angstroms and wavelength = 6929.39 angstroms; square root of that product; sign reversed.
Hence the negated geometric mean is -10.9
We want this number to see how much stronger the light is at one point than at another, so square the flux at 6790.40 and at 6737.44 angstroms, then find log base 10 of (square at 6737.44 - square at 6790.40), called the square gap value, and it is 0.95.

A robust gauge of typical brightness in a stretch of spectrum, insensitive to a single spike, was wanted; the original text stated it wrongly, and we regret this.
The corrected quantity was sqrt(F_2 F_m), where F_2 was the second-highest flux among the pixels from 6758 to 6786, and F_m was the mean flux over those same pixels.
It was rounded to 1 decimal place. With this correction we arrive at 11.8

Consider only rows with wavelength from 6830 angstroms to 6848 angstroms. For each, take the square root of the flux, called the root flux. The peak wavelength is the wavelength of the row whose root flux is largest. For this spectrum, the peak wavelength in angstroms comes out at 6831.17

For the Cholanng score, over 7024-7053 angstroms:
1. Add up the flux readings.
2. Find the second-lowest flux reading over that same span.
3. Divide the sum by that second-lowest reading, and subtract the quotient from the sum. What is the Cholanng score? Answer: 91.7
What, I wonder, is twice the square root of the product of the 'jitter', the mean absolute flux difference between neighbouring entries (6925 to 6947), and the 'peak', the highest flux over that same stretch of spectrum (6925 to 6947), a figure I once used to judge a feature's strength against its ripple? 5.44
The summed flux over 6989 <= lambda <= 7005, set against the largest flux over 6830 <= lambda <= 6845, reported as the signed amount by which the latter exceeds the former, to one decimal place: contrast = -43.9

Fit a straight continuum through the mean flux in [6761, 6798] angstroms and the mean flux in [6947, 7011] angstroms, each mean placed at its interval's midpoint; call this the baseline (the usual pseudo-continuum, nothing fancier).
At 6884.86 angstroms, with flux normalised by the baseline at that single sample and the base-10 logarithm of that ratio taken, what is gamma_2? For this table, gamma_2 0.011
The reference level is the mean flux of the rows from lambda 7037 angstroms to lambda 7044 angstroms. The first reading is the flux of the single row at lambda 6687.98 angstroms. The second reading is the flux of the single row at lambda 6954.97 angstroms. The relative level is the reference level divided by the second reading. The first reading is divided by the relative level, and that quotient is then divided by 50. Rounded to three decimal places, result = 0.226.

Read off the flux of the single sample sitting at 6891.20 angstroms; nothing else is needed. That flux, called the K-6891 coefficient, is 11.6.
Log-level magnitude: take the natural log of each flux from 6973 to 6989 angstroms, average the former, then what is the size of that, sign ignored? 2.42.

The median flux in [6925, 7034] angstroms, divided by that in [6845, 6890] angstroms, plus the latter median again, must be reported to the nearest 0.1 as 12.1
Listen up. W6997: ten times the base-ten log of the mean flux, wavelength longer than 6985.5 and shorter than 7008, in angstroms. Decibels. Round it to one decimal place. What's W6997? 10.5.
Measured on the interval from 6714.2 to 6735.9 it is 10.6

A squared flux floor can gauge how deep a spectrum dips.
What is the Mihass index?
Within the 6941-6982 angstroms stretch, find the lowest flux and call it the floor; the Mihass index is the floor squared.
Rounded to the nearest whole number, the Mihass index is 104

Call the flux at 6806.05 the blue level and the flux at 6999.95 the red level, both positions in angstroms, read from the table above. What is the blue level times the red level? 127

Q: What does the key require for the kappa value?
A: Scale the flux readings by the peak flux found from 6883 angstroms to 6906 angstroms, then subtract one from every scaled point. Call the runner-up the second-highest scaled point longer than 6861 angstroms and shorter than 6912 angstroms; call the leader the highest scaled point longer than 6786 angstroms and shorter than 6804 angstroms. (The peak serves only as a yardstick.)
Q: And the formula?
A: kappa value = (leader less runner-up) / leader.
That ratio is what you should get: 2.0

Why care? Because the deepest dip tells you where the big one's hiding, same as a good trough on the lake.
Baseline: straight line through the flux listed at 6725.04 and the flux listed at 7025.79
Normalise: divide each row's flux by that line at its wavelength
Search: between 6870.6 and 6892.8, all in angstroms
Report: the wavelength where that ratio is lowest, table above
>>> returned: 6881.69 angstroms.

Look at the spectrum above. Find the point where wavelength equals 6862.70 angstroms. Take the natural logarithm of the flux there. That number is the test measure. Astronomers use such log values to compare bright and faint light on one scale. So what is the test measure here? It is 2.39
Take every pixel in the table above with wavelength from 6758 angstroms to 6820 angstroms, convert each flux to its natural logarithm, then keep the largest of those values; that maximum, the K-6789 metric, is 2.51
